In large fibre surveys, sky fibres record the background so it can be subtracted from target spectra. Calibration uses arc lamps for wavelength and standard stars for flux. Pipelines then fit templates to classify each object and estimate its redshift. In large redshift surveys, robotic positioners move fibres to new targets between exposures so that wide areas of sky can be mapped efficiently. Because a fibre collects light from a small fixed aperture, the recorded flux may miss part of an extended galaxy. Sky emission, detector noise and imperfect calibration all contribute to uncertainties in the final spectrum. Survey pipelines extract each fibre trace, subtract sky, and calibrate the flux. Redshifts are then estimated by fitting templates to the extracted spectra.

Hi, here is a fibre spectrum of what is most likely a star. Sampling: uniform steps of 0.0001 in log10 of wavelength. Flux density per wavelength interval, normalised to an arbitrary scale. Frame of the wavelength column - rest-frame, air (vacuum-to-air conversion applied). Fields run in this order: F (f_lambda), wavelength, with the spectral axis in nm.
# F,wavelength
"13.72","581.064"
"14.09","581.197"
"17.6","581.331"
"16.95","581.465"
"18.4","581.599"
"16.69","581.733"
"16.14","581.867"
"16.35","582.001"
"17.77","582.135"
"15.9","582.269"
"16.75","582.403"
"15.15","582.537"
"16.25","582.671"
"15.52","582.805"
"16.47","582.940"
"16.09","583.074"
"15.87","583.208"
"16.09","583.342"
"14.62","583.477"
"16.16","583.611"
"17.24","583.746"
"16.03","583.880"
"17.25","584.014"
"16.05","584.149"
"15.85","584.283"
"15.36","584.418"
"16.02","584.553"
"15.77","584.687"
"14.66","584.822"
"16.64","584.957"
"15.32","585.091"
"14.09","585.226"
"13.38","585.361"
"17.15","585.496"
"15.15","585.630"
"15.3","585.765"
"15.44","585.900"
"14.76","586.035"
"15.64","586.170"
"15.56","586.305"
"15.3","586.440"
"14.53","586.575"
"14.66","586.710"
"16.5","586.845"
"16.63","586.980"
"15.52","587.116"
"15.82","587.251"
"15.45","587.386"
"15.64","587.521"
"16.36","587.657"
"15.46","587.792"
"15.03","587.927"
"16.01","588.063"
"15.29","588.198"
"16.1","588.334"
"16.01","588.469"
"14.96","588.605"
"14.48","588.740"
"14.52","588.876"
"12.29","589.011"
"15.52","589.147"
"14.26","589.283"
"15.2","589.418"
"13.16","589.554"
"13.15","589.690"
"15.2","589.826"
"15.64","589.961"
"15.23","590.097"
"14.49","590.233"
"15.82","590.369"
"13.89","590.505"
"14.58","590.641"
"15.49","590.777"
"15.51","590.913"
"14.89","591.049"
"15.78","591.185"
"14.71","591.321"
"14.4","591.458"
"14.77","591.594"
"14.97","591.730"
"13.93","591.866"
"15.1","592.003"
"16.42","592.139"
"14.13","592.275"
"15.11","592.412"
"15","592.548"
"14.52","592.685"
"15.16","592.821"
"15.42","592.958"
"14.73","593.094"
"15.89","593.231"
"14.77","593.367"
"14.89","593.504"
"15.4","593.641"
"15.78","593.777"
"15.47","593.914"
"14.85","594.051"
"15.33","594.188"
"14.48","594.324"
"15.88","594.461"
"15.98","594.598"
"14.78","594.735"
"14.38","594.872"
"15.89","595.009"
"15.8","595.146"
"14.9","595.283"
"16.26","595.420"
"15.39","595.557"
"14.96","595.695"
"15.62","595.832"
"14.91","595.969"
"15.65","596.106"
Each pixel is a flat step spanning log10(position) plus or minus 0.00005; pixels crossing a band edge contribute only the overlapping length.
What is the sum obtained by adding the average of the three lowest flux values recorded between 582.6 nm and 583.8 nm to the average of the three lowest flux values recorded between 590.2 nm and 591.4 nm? 29.7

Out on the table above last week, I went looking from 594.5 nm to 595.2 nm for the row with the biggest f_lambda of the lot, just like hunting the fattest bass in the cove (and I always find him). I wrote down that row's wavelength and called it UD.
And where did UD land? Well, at 594.598 nm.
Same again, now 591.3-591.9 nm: 591.730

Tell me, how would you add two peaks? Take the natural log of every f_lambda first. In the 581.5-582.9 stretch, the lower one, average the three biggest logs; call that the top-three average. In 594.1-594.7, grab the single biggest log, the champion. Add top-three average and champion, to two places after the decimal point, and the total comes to 5.64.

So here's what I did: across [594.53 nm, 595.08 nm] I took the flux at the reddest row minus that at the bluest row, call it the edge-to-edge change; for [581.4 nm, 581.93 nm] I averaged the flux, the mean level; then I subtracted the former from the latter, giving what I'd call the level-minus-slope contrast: 17.1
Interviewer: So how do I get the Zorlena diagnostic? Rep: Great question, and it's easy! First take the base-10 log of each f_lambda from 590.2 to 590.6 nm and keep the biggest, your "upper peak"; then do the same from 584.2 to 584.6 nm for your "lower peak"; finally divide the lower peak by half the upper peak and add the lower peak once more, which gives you 3.21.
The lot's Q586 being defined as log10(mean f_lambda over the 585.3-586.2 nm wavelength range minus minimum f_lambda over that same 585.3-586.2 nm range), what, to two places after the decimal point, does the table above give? 0.27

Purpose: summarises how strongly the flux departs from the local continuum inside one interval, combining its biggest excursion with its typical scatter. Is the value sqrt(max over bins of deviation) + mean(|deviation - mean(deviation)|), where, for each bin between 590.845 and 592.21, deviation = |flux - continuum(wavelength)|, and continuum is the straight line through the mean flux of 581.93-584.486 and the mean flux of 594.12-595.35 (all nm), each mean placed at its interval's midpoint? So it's 1.6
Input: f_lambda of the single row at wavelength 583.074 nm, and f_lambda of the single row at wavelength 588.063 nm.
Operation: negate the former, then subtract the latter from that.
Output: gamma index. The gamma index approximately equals -32.1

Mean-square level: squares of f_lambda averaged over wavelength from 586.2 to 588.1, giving 244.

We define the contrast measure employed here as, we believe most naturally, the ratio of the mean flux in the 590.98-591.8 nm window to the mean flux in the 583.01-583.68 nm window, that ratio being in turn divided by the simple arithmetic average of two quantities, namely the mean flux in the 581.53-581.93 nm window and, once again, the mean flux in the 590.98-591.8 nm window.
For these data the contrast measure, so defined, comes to 0.0592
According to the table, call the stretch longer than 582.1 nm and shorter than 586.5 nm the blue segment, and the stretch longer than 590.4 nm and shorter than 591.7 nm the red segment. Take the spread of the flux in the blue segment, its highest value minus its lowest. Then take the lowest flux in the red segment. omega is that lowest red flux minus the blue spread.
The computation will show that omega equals 9.5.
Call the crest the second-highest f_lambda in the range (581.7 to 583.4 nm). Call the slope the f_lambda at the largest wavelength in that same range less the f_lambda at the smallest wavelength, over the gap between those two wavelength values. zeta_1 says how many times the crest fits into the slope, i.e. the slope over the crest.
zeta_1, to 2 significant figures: -0.022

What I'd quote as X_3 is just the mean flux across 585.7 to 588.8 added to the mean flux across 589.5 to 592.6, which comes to 30.3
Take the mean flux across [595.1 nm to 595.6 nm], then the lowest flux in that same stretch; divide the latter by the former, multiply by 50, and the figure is 47.8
